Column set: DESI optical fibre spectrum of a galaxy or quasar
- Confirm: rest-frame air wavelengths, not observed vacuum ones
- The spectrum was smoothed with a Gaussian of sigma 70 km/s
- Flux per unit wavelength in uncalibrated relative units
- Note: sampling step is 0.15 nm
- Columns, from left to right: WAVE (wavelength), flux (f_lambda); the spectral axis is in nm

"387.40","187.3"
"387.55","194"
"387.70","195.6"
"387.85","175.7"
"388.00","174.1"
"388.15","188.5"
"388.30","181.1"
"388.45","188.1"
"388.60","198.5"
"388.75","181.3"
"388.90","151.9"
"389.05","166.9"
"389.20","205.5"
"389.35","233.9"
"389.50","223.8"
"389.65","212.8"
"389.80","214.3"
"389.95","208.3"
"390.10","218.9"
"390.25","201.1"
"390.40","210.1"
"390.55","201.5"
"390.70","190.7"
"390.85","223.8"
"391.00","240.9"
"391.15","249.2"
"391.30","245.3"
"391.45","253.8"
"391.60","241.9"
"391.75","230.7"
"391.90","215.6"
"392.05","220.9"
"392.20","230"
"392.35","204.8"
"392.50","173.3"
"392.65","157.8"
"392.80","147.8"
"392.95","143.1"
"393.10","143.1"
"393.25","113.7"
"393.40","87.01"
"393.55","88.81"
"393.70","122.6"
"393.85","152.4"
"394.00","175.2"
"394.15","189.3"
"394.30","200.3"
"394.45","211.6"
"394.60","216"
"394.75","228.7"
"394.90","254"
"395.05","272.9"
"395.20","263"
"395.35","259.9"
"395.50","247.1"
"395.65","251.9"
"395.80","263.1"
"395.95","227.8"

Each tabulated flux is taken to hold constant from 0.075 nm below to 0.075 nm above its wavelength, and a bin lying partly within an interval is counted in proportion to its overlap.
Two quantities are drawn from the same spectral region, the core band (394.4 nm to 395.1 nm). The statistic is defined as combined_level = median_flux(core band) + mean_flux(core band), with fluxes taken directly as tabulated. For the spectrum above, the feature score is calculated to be 465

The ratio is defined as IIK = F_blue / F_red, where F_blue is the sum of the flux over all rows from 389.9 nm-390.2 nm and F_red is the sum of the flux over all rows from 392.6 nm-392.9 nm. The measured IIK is 1.4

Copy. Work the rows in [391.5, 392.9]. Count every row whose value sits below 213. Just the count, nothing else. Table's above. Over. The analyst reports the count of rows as 4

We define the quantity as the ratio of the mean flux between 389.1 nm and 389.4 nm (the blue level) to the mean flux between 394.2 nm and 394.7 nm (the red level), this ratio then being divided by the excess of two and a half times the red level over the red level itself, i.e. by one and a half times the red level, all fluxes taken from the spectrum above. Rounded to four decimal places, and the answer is 0.0033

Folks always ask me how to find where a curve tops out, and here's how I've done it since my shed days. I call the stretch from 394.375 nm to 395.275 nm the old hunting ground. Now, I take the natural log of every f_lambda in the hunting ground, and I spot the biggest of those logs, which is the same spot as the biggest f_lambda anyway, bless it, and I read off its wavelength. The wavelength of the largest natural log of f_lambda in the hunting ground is 395.05 nm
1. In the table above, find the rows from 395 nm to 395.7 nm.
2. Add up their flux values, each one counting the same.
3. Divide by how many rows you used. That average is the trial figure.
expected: 259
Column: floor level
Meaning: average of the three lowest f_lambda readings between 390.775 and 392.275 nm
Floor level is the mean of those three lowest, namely 220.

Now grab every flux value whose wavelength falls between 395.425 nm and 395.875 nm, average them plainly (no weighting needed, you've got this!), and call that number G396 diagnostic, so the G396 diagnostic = 254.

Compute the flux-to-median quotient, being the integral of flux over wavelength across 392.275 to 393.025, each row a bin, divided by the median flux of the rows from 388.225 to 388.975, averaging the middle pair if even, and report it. 0.68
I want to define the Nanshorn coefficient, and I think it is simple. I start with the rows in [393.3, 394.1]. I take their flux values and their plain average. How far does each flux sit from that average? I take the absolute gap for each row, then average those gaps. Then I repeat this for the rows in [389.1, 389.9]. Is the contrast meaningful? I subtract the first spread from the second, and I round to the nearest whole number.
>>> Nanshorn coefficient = -22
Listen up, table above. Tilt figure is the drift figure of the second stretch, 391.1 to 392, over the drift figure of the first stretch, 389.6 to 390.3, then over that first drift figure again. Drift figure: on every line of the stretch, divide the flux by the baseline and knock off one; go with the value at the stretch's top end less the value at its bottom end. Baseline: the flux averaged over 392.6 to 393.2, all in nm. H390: -36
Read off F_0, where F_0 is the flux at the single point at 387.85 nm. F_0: 175.7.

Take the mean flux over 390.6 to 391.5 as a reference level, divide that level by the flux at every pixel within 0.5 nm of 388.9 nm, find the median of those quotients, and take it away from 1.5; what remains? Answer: 0.26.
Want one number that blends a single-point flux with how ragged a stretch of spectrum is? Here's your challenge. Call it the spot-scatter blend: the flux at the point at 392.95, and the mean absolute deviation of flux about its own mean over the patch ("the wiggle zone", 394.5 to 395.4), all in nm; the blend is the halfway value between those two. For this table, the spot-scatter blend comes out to 80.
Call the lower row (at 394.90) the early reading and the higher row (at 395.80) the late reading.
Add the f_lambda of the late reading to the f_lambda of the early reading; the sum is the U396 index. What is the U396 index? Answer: 517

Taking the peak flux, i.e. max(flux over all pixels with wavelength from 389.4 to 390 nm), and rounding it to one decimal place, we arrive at 223.8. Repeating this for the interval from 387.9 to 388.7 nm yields 198.5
